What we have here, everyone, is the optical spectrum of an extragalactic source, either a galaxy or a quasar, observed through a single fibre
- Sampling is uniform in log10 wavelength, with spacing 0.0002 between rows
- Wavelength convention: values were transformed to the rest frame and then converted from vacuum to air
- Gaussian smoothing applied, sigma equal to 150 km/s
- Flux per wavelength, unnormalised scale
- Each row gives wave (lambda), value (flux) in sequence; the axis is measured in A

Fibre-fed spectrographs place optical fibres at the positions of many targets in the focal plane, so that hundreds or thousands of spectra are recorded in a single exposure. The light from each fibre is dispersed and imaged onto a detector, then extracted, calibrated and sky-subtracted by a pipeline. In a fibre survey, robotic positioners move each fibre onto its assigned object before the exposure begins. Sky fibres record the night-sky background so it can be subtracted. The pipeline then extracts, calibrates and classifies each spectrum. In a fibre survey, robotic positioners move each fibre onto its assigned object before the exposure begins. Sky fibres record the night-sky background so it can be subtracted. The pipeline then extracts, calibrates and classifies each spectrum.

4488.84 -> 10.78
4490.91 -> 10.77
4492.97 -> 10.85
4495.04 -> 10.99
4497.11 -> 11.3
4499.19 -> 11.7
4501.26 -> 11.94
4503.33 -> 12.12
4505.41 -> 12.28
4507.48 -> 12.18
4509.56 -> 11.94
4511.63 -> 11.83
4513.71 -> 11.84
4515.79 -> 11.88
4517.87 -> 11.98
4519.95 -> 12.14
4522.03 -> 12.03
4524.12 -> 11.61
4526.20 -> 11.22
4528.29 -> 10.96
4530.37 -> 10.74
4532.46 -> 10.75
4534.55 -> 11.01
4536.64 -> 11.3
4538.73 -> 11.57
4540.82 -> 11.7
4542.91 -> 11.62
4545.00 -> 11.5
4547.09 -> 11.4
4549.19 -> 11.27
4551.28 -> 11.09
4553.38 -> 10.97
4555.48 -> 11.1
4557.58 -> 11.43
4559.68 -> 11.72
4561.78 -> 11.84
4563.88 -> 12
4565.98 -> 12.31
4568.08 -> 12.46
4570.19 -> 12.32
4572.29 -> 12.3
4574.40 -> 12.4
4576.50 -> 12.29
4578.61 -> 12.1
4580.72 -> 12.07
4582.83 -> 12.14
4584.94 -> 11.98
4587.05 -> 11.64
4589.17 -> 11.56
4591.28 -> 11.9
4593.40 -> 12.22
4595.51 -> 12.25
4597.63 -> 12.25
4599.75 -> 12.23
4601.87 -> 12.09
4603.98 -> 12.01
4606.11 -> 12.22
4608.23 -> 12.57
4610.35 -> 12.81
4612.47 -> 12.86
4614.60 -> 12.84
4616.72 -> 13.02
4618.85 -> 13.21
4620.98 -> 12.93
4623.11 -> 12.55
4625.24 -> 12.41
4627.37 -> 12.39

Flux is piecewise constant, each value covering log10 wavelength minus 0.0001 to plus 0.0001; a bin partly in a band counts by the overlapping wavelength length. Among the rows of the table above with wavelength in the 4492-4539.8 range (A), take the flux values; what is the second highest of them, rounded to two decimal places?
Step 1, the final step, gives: 12.18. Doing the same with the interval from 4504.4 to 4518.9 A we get 12.18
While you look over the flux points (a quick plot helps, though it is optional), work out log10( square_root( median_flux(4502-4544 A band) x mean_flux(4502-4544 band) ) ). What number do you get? 1.07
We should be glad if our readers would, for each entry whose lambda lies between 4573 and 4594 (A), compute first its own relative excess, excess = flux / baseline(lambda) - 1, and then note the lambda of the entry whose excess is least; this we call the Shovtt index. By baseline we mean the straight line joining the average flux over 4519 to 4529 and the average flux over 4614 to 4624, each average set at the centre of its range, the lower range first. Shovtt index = 4589.17 A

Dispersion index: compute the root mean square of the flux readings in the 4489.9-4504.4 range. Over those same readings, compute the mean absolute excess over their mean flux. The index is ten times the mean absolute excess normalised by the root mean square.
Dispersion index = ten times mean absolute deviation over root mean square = 0.41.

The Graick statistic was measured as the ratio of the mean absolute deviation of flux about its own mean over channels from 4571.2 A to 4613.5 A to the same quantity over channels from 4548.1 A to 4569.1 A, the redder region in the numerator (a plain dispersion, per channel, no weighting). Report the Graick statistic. 0.51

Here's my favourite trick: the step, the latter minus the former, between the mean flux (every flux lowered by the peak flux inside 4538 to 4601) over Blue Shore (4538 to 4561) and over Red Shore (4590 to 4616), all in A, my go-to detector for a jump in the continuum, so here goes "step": 0.96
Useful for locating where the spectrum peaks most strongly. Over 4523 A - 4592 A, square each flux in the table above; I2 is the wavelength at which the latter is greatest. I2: 4568.08 A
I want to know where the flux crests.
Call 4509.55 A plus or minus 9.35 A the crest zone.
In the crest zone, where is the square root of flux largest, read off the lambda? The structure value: 4505.41 A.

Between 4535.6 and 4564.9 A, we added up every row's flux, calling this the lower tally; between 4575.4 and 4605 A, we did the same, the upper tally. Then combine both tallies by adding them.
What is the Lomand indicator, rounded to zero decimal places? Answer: 329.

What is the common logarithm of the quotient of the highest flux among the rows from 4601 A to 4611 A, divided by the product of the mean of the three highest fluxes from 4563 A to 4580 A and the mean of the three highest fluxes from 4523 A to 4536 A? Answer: -1.04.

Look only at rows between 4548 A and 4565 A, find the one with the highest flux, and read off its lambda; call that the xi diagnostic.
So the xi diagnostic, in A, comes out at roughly 4563.88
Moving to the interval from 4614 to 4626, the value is 4618.85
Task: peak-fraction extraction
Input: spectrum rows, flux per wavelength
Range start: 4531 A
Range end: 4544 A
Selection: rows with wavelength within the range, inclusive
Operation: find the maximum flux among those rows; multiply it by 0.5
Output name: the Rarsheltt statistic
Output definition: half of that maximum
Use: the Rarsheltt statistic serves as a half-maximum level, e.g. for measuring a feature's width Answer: 5.85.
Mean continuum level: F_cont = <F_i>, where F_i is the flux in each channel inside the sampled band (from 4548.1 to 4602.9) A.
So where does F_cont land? 11.9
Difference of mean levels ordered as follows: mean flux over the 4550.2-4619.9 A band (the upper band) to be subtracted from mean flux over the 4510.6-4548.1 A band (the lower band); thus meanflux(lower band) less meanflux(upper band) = -0.62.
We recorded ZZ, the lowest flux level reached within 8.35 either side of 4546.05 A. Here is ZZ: 10.97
